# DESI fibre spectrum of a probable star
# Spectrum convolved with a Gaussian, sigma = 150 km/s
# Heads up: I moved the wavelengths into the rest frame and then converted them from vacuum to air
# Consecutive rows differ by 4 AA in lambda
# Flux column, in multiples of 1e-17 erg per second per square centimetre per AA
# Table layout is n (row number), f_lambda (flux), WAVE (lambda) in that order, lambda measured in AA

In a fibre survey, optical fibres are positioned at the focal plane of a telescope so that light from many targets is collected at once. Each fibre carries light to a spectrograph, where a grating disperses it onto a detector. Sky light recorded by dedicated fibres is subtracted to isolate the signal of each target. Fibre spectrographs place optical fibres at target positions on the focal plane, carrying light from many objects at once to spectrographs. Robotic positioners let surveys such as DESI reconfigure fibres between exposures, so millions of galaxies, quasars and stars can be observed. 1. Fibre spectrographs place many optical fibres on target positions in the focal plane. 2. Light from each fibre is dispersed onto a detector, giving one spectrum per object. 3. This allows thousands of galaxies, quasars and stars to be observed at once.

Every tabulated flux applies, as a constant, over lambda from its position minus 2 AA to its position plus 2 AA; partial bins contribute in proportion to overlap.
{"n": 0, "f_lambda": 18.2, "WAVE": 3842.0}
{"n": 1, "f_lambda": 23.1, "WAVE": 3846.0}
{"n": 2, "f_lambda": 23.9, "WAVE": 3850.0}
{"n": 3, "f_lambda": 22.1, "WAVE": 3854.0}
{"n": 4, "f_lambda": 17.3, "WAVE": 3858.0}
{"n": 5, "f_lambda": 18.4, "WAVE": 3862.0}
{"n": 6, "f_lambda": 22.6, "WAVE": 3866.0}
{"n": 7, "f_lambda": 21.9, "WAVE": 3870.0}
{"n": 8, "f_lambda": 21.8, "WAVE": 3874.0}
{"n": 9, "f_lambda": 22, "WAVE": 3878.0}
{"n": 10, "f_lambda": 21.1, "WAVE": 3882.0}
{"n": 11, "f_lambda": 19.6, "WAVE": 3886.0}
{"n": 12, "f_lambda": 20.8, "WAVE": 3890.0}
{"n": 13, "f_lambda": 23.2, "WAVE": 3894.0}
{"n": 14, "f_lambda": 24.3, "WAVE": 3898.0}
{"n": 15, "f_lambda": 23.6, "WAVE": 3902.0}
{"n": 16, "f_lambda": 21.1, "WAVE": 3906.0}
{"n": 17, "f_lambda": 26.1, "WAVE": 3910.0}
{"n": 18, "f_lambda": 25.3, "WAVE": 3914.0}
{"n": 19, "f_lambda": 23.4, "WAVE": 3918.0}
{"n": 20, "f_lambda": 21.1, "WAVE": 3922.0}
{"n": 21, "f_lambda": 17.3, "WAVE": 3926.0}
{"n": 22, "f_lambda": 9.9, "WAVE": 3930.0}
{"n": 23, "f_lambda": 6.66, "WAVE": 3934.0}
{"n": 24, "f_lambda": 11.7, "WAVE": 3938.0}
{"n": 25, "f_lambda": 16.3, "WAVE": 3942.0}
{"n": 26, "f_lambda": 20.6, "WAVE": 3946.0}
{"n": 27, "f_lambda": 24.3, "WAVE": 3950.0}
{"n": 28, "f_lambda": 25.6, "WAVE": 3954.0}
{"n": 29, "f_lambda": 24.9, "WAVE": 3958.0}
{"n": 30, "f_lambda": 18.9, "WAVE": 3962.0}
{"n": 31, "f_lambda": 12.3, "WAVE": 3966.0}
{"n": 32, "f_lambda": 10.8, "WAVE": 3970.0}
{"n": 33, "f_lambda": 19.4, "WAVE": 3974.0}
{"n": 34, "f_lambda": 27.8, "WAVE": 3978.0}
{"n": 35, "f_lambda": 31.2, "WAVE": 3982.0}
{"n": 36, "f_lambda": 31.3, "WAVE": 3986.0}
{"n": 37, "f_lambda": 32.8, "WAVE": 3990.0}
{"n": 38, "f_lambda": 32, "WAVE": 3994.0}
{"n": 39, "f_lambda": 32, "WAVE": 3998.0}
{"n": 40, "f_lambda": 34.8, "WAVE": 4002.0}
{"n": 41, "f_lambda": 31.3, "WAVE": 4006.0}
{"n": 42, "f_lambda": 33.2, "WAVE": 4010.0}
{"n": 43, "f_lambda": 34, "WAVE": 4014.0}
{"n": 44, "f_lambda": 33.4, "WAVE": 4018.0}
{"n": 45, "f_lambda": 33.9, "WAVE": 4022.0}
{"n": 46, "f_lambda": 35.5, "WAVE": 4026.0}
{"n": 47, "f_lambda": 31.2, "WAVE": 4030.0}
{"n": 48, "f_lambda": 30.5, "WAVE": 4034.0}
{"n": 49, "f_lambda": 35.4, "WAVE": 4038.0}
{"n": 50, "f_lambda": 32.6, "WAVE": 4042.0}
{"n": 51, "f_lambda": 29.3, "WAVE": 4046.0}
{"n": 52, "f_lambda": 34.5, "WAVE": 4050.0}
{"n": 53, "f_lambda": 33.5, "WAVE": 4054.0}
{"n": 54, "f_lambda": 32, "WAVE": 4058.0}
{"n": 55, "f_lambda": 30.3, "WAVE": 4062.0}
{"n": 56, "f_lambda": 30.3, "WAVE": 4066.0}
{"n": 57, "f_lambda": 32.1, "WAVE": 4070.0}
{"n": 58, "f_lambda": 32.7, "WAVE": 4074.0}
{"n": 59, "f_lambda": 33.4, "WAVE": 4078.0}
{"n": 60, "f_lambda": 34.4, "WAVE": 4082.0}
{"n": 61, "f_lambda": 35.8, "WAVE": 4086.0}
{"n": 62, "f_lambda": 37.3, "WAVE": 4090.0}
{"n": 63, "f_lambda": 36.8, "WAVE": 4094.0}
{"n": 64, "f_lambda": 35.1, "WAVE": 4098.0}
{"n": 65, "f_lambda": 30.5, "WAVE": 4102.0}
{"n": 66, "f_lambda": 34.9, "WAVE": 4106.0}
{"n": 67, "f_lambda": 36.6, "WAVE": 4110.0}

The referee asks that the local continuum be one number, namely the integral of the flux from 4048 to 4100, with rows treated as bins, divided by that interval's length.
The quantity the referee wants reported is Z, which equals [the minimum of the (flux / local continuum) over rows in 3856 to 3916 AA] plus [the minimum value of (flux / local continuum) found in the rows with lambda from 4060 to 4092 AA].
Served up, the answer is 1.4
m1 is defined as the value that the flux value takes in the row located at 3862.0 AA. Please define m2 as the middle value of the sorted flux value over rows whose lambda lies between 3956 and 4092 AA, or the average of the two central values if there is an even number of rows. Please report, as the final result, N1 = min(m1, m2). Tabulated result 18.4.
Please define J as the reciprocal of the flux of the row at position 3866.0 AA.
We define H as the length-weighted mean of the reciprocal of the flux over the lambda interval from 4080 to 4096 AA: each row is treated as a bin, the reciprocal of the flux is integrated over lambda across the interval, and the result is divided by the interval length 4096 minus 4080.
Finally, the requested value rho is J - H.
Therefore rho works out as 0.017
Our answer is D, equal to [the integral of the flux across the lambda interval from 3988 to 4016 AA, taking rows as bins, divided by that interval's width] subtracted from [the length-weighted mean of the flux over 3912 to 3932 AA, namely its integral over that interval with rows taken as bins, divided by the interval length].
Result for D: -13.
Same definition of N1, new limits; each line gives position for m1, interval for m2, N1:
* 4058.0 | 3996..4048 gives 32.0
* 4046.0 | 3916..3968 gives 18.9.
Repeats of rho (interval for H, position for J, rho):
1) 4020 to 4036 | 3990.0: 0.000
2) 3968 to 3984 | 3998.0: -0.022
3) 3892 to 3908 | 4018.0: -0.014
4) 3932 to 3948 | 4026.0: -0.058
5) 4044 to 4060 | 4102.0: 0.002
